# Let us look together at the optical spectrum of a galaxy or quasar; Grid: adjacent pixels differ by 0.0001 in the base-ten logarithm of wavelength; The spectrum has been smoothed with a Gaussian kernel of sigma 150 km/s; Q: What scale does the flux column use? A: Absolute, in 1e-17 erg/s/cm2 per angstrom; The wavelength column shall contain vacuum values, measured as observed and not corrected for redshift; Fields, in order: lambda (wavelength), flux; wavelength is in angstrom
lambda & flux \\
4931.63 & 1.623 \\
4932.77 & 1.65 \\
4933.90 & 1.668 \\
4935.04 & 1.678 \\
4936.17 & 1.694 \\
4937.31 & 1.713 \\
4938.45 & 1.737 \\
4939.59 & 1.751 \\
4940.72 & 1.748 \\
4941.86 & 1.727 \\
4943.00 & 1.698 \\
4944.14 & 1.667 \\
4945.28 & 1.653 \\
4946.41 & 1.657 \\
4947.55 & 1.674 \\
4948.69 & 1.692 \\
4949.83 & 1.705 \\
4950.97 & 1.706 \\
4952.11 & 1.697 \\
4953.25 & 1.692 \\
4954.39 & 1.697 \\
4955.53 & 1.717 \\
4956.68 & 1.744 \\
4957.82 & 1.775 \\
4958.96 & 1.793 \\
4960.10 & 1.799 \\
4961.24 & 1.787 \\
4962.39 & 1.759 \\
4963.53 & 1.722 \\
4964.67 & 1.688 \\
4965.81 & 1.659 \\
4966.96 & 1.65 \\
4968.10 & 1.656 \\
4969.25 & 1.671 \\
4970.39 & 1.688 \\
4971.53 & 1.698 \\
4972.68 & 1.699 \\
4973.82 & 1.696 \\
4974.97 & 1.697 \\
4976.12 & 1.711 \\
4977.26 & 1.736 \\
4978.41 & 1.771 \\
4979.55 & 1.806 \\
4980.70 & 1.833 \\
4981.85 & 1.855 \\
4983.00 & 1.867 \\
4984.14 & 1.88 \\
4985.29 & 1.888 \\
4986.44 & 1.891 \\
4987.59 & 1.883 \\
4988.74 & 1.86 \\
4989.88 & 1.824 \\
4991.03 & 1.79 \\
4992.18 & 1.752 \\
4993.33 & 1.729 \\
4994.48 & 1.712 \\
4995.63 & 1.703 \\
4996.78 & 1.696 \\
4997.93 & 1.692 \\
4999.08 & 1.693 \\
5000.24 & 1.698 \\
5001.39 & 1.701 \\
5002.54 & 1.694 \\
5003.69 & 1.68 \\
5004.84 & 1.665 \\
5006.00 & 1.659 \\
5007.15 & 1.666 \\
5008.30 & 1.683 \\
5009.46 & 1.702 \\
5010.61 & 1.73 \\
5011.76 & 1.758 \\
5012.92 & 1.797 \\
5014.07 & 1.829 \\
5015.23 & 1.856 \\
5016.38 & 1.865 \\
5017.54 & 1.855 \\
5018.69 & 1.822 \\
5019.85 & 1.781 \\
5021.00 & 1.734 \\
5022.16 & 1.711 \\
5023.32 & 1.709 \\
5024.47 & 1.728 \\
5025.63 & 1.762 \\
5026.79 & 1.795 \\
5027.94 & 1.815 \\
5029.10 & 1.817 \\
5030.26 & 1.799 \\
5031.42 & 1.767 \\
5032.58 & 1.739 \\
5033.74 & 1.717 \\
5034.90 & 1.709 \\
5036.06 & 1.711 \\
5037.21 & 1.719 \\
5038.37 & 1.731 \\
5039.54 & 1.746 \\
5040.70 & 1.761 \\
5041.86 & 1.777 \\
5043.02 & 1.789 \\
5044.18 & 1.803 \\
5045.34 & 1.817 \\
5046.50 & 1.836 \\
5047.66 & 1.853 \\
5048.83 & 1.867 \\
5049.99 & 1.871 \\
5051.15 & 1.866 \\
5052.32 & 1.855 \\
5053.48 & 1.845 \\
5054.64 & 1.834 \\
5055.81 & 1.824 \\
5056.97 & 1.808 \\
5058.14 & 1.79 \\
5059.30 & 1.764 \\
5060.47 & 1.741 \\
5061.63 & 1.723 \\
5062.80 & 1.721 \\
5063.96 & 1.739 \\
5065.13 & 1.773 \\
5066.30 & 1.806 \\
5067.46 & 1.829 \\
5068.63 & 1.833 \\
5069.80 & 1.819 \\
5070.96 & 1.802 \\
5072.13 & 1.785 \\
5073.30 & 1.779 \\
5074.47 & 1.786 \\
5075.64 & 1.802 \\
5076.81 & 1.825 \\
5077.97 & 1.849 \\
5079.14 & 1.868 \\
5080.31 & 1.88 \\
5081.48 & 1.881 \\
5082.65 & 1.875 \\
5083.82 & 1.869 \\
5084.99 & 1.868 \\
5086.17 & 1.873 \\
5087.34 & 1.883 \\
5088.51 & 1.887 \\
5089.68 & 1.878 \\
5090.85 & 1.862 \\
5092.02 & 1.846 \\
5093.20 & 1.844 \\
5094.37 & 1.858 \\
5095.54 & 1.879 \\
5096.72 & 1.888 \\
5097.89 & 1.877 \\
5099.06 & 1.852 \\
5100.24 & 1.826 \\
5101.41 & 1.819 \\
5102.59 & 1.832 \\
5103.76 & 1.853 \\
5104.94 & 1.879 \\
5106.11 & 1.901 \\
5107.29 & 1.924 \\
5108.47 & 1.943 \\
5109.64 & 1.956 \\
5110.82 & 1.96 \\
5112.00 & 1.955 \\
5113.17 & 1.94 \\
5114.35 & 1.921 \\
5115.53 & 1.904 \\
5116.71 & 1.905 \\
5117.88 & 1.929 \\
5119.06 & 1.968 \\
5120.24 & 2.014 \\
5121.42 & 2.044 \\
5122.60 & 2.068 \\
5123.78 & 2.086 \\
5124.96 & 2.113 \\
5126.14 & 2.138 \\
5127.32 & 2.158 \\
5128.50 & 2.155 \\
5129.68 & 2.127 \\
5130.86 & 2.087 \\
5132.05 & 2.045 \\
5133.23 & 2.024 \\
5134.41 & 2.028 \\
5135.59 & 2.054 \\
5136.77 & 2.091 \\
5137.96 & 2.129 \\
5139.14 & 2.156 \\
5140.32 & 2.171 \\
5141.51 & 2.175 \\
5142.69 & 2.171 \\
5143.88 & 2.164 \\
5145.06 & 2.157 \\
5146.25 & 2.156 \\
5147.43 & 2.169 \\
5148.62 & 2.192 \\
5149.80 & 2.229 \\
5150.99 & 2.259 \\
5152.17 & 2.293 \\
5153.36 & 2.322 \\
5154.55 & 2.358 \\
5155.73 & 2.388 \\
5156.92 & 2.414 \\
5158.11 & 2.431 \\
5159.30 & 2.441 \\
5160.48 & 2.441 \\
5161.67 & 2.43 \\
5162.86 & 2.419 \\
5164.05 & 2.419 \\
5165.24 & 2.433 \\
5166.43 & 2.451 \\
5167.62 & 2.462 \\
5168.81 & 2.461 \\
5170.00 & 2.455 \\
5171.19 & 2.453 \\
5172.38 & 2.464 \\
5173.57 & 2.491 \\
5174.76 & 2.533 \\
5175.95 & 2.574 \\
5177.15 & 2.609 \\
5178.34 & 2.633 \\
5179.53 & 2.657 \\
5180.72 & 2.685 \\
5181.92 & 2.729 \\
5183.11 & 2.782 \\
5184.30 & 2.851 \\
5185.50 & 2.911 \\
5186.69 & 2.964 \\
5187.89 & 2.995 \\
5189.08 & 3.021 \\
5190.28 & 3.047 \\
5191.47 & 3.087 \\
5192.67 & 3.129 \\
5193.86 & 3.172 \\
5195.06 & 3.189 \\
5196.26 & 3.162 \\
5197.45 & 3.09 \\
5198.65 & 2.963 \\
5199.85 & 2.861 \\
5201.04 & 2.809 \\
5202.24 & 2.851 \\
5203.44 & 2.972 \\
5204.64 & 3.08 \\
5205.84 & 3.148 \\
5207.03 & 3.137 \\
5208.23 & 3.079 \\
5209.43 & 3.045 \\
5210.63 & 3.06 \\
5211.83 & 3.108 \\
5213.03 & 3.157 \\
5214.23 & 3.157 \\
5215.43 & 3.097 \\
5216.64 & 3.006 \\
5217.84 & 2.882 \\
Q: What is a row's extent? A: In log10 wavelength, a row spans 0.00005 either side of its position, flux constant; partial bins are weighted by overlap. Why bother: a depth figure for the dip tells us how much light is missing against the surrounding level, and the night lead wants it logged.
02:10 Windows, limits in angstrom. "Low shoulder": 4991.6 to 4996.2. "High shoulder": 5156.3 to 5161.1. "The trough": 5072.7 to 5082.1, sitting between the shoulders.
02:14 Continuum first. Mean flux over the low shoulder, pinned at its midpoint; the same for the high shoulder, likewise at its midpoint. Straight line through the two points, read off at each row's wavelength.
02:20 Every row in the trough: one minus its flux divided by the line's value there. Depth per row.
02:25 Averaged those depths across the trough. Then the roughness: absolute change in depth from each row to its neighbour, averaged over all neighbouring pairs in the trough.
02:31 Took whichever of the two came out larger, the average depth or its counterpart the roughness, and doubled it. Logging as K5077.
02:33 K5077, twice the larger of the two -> 0.24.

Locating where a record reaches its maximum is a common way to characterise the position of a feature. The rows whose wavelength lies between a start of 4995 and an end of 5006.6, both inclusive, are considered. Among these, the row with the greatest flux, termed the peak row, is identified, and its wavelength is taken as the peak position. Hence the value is 4995.63 angstrom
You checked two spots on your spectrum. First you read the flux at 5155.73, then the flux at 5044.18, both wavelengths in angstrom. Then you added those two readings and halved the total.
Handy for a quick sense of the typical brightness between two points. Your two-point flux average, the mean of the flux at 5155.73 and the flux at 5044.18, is 2.10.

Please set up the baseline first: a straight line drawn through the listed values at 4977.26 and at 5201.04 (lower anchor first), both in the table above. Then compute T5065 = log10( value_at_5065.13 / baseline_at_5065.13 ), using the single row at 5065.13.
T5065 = -0.085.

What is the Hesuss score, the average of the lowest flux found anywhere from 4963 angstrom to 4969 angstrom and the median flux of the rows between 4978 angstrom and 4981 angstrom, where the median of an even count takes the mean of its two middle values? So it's 1.7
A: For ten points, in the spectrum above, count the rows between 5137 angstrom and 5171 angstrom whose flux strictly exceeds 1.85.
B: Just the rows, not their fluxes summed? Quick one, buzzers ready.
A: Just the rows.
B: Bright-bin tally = 28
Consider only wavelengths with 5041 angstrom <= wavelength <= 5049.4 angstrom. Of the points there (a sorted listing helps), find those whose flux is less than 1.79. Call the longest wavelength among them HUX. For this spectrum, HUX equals 5043.02 angstrom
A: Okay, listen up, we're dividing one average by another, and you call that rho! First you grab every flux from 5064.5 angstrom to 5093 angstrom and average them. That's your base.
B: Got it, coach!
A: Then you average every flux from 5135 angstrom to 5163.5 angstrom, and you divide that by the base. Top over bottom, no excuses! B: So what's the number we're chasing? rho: 1.23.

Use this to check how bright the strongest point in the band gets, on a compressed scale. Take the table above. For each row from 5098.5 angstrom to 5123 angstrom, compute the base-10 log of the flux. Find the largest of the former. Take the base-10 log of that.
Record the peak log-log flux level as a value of -0.501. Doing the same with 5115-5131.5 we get -0.476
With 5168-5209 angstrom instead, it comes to -0.298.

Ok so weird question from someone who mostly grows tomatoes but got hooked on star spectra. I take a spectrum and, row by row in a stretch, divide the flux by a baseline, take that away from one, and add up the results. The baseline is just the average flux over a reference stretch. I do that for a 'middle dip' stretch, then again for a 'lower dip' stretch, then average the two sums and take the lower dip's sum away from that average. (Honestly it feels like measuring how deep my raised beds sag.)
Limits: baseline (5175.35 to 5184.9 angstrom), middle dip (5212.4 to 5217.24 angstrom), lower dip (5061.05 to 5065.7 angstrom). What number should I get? -1.02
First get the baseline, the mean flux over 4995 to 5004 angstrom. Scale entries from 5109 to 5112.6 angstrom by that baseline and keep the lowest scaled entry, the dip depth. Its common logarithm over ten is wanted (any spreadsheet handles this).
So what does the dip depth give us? 0.006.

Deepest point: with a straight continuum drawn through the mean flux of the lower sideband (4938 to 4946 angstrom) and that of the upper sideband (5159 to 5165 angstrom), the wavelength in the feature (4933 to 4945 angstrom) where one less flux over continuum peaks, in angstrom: 4944.14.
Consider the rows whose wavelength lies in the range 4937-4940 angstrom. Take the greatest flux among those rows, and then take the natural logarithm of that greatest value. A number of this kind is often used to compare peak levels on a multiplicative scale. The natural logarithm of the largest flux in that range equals 0.56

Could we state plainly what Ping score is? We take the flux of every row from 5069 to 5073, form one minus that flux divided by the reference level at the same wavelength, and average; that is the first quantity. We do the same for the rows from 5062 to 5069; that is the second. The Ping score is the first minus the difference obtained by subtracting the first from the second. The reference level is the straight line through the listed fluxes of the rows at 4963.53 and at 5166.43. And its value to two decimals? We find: 0.14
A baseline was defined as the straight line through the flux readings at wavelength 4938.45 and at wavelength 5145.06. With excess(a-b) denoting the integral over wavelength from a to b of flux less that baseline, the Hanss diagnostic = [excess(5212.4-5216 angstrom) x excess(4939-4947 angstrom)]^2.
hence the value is 1.2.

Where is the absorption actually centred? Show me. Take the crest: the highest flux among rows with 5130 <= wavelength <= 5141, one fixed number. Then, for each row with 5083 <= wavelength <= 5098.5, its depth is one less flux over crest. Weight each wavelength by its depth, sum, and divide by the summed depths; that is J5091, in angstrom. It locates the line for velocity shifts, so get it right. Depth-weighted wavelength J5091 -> 5090.9 angstrom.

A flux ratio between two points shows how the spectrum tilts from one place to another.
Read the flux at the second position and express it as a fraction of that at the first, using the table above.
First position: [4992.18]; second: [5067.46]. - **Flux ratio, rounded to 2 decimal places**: 1.04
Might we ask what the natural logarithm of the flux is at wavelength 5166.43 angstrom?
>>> 0.90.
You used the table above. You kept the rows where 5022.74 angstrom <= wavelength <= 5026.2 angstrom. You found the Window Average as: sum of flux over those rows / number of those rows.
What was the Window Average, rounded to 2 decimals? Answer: 1.73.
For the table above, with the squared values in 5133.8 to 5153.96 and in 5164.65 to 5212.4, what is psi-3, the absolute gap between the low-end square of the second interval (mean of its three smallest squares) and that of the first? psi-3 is 1.7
